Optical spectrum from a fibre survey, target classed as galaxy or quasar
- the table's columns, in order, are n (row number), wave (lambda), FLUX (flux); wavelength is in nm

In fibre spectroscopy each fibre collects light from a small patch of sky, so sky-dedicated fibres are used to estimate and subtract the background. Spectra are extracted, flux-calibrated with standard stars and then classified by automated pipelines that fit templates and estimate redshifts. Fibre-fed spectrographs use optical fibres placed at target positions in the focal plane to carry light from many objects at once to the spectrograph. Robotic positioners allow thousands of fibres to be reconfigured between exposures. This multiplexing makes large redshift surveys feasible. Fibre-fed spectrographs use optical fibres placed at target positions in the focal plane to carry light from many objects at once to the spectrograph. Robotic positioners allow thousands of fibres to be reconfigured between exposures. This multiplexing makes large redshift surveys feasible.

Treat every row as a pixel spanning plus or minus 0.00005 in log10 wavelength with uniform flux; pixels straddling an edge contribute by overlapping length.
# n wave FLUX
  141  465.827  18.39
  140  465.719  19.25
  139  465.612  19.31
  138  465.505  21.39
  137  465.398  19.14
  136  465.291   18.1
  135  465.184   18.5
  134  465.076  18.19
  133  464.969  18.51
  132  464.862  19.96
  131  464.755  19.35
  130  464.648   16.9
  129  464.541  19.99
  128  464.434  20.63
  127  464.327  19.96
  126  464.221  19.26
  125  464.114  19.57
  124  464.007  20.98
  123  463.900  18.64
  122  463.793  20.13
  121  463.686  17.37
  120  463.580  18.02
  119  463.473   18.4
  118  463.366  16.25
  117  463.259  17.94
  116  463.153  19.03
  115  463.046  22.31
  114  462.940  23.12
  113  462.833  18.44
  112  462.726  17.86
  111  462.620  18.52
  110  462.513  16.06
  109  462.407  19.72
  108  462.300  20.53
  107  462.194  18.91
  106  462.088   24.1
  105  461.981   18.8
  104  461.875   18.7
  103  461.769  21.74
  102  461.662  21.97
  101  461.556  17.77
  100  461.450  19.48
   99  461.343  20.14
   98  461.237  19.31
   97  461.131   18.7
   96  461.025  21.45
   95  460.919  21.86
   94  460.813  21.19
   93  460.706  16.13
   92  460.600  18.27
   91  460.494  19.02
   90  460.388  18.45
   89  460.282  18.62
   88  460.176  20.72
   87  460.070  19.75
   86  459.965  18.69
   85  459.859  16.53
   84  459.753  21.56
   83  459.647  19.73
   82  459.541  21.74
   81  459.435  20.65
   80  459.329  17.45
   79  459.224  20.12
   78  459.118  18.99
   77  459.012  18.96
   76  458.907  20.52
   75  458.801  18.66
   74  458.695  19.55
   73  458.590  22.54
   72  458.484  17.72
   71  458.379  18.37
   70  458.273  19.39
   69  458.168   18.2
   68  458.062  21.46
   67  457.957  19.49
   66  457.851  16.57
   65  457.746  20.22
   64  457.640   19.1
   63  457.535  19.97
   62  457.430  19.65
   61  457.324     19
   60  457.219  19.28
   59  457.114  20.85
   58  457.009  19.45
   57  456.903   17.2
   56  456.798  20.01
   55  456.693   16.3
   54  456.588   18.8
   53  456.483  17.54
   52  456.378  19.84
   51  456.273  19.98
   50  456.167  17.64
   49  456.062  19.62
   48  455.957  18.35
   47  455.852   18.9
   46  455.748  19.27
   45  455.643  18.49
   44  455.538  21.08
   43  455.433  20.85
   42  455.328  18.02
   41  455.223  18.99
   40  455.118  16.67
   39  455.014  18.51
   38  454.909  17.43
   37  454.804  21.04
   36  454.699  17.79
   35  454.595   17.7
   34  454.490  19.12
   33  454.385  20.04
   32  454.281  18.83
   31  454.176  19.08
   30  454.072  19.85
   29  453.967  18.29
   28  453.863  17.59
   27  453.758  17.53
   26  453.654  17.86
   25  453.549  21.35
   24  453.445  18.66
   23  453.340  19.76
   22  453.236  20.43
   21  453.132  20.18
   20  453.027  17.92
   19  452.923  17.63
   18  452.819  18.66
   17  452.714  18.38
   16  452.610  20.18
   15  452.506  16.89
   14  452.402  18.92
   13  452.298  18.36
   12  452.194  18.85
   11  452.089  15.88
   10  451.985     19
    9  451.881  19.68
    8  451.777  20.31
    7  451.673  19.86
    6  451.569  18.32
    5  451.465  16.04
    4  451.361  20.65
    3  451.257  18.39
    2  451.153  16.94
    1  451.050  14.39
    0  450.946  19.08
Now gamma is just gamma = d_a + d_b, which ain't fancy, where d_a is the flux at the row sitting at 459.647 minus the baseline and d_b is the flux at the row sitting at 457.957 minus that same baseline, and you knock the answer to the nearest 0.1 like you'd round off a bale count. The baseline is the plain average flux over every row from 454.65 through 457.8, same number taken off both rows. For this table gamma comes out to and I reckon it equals 1.2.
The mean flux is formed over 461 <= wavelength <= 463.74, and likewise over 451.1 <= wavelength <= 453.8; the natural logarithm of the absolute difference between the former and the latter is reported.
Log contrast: -0.4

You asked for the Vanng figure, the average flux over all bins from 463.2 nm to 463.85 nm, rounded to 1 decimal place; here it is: 18.0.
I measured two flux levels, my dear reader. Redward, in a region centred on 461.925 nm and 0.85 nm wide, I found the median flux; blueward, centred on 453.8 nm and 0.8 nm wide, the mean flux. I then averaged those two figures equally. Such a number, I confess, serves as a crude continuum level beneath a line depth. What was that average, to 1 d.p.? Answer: 19.2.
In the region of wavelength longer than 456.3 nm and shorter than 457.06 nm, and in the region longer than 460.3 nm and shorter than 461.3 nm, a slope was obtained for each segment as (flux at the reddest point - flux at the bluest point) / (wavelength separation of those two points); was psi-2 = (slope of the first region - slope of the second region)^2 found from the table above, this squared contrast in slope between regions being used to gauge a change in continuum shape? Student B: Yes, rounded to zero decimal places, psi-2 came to 3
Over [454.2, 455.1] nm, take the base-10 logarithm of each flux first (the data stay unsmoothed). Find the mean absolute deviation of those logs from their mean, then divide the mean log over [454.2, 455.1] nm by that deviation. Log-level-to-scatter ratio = 58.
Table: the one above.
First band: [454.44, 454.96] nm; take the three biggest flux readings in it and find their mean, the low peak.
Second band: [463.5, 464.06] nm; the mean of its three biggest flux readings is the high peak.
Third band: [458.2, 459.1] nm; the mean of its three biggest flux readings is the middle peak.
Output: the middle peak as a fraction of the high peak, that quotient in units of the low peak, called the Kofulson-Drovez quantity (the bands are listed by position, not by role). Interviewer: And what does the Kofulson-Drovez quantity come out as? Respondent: 0.0542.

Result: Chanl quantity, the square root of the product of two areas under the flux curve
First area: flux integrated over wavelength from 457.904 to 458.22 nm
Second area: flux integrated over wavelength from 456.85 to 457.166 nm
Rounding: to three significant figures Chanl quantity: 6.14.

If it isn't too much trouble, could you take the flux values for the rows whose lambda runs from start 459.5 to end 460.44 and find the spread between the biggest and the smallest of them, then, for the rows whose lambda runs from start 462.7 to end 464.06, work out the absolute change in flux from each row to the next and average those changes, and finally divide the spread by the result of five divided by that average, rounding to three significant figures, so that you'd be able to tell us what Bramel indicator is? 1.90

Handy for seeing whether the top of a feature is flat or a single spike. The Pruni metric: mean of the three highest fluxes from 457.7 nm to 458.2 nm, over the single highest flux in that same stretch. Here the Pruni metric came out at 0.950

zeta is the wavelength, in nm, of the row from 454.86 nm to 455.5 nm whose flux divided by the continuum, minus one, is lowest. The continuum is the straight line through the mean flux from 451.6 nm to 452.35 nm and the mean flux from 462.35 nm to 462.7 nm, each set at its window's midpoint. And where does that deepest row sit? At 455.118 nm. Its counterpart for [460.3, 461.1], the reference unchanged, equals 460.706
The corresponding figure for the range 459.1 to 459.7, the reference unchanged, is 459.329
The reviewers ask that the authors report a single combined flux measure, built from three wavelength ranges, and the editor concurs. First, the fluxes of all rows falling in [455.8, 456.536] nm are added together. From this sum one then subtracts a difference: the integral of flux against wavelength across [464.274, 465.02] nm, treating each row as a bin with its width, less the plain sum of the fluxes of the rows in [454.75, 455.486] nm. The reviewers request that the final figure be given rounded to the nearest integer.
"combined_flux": 249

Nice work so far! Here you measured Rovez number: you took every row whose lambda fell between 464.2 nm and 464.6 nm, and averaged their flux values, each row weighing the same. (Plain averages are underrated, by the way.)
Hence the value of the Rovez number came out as 20.0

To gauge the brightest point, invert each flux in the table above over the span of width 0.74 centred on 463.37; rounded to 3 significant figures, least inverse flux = 0.0448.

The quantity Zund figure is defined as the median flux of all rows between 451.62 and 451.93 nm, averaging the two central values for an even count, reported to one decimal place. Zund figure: 19.9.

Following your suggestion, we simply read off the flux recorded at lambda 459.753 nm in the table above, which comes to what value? 21.56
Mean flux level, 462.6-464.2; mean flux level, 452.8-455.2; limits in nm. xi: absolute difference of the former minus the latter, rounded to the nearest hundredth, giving 0.33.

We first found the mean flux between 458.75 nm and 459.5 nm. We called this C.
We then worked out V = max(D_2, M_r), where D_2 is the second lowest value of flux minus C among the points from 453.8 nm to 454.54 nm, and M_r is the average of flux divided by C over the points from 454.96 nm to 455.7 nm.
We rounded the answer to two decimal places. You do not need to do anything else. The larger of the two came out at 0.98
